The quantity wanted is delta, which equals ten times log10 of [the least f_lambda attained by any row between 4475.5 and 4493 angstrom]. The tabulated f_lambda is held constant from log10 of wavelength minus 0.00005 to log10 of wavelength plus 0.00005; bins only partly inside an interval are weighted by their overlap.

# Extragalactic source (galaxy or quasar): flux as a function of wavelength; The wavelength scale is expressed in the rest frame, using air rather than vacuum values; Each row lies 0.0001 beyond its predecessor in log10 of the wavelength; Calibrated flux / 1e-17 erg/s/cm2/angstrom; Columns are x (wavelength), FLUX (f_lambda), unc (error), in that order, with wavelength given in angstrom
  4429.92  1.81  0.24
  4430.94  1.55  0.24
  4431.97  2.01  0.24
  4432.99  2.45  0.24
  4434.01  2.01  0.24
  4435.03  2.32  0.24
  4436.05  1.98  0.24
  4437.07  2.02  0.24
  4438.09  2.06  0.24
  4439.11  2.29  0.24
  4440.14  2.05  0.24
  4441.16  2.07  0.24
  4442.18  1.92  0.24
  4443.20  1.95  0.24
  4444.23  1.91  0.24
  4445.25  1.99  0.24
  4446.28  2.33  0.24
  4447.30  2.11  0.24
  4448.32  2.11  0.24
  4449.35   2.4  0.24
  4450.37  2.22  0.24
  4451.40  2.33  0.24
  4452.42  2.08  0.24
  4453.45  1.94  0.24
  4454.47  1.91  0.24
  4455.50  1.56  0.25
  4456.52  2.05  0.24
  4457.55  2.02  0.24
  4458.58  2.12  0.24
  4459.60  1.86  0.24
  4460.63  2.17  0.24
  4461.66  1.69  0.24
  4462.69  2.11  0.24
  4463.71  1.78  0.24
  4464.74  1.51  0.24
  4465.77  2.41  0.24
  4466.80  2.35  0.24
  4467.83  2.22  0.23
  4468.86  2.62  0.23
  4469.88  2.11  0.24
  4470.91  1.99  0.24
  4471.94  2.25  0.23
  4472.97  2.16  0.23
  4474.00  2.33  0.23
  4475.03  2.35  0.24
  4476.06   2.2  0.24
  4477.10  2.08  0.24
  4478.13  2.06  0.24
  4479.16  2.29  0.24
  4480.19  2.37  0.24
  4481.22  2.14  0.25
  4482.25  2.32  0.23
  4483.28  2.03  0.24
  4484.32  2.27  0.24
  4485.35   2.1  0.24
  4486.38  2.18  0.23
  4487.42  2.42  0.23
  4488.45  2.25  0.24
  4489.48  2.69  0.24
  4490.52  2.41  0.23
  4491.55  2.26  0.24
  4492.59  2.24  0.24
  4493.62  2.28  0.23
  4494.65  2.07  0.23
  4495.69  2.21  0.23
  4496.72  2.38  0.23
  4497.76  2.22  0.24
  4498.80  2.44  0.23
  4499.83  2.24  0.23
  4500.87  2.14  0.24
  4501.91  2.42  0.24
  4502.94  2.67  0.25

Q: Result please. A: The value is 3.1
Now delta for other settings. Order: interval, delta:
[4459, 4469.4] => 1.8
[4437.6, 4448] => 2.8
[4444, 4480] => 1.8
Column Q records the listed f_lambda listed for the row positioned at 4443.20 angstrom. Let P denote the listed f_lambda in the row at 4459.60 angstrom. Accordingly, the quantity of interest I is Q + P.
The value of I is 3.81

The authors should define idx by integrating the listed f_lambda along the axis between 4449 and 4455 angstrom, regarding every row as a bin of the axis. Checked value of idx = 12.8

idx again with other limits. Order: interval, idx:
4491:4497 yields 13.4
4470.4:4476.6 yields 13.7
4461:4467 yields 11.8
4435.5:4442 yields 13.5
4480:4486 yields 13.2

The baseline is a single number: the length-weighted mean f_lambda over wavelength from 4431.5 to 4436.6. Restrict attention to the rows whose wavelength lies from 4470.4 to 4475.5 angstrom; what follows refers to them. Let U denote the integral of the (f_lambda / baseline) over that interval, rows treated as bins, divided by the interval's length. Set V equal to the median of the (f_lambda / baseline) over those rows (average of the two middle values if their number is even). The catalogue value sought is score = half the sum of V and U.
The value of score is 1.04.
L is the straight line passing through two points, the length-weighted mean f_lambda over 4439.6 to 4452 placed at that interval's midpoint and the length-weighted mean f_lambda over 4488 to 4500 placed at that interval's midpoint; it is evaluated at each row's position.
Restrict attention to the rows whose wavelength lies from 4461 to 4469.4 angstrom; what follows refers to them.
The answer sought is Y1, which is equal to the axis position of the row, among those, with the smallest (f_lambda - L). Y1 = 4464.74 angstrom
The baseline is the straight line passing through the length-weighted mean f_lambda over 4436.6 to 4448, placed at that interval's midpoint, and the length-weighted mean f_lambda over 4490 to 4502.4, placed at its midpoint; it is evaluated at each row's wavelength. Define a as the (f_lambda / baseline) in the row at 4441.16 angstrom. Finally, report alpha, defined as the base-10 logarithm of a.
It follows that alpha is 0.002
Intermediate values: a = 1.00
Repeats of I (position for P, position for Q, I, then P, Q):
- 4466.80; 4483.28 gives 4.38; 2.35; 2.03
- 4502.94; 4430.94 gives 4.22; 2.67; 1.55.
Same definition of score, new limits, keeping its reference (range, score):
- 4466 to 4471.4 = 1.04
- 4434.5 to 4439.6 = 0.97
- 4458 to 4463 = 0.95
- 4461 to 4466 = 0.85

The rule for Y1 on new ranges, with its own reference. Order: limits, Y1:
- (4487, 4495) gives 4494.65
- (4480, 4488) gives 4483.28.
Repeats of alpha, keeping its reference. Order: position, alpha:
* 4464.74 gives -0.154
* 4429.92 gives -0.047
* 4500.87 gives -0.030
